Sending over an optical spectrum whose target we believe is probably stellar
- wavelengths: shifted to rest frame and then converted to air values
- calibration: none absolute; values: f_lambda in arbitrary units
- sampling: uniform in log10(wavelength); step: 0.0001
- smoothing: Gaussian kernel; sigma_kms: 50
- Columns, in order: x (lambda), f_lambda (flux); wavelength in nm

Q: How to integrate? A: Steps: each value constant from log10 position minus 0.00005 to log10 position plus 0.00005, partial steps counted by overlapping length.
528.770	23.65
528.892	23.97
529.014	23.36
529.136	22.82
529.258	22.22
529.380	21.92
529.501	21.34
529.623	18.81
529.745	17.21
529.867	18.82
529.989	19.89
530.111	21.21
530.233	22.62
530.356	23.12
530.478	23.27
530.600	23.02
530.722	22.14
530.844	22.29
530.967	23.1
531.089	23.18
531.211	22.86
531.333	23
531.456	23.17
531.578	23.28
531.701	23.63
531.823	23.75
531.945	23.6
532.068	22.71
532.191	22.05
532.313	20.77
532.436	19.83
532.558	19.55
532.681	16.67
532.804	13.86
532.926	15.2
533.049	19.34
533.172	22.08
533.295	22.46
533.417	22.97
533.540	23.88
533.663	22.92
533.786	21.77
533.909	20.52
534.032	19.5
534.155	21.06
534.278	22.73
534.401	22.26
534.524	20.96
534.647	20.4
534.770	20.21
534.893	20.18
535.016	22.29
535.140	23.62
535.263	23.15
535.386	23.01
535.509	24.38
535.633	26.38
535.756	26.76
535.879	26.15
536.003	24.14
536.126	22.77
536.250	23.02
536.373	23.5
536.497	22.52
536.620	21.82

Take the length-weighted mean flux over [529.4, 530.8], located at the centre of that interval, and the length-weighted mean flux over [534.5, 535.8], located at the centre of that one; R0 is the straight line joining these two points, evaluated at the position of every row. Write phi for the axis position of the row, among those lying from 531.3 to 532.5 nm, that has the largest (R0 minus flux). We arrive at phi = 532.436 nm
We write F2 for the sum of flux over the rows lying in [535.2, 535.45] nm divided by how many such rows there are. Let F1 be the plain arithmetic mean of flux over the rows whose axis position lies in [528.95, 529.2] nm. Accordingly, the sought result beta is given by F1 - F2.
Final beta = 0.0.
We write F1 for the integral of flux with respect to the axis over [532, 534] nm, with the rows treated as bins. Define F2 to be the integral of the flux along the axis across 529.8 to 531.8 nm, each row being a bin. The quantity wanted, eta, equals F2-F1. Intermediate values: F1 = 41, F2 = 45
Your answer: 4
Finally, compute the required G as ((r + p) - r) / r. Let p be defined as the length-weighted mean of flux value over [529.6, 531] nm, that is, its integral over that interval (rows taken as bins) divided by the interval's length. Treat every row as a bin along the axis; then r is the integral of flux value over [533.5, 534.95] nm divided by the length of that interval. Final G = 1.00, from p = 21.3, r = 21.3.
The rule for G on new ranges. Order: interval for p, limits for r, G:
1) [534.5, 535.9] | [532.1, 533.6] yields 1.16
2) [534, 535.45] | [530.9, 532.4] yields 0.95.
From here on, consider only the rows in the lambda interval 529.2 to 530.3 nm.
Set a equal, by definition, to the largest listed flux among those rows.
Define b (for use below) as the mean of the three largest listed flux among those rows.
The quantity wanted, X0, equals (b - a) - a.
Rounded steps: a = 22.62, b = 22.3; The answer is -23.0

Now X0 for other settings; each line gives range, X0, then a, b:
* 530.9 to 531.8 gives -23.9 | 23.63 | 23.4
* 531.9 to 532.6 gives -24.4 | 23.6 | 22.8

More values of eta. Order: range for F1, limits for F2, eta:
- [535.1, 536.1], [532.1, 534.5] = 25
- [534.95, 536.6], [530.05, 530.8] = -23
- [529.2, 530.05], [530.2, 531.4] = 10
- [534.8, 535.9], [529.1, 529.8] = -12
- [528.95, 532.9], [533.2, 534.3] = -61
